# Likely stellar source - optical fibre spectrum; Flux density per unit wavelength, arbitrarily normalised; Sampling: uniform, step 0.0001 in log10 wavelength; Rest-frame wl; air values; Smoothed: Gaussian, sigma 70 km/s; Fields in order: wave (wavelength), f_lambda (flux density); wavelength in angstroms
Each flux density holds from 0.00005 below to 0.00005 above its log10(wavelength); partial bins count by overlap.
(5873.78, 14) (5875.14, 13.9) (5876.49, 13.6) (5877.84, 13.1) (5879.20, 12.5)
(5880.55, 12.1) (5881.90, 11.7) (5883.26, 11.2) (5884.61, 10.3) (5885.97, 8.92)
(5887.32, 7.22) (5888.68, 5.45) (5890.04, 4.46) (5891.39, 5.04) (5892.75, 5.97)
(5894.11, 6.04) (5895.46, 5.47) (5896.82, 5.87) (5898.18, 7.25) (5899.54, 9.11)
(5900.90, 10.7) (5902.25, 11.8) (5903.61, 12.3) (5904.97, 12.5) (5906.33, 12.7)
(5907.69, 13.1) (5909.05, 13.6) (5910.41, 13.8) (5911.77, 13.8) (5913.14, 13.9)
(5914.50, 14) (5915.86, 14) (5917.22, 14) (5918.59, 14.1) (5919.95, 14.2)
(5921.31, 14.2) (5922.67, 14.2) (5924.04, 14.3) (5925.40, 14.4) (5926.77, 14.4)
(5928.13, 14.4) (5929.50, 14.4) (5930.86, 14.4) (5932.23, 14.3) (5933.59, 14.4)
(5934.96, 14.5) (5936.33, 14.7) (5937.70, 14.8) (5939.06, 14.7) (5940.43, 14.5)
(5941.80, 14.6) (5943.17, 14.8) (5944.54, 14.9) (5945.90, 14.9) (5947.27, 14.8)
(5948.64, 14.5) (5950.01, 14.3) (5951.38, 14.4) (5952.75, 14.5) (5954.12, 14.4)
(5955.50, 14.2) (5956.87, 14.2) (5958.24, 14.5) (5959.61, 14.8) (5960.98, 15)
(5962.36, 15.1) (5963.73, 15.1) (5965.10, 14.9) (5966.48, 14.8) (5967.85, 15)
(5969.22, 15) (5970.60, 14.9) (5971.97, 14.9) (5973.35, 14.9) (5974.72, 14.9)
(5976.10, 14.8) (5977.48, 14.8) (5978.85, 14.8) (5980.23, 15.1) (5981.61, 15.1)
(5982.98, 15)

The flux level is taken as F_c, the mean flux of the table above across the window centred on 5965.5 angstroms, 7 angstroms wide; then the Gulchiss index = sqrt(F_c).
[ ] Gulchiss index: 3.87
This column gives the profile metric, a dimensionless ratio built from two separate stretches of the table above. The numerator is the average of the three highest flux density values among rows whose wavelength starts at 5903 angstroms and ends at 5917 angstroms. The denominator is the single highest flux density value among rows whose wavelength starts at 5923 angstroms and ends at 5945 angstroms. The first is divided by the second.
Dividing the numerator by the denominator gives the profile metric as 0.94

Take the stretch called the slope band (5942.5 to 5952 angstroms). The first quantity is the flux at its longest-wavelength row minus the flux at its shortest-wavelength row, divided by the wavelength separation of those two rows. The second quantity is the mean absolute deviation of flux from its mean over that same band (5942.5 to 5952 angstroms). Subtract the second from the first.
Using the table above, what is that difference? -0.27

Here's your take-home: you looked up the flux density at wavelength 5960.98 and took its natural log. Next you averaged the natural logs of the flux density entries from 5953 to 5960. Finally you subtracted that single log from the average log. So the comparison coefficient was -0.04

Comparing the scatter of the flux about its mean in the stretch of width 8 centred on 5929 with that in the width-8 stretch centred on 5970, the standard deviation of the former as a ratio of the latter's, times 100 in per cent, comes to 54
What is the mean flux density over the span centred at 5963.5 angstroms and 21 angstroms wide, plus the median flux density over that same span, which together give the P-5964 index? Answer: 29.7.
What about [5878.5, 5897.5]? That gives 14.6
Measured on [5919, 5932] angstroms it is 28.7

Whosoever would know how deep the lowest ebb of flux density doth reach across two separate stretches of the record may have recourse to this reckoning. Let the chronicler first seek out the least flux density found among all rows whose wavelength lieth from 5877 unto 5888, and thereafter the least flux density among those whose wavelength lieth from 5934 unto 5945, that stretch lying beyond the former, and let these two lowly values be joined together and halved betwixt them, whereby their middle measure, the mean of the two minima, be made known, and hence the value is 10.9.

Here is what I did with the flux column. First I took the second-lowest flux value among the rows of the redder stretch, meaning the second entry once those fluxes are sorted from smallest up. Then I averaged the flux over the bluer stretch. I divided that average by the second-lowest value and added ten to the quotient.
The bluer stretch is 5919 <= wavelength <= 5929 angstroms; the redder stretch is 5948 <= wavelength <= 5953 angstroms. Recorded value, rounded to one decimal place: 11.0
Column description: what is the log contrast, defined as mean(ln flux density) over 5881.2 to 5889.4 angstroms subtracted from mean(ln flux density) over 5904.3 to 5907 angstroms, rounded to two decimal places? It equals 0.36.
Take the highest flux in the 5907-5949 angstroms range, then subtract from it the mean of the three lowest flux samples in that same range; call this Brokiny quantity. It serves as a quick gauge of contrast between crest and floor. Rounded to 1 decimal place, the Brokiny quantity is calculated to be 1.4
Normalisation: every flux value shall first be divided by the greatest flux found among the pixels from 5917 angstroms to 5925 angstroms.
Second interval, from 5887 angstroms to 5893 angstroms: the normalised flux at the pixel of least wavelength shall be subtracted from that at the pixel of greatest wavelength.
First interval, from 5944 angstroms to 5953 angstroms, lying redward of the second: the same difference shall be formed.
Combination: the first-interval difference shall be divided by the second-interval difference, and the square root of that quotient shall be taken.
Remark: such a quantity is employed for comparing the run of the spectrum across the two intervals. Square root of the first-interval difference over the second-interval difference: 0.57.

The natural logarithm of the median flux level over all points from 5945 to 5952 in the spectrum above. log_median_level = 2.67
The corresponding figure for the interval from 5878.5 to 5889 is 2.37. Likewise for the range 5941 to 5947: 2.70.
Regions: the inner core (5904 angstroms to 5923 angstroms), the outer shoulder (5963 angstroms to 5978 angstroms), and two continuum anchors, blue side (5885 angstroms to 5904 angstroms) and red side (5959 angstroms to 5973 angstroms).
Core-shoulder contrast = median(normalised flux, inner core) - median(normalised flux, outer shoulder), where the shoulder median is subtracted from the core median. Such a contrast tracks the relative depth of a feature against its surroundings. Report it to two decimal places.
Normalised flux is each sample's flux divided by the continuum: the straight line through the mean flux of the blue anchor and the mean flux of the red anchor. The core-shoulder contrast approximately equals 0.49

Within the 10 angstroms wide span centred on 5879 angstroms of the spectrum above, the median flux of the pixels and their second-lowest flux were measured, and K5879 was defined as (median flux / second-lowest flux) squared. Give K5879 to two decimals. 1.14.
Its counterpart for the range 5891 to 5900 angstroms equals 1.19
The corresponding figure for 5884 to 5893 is 1.40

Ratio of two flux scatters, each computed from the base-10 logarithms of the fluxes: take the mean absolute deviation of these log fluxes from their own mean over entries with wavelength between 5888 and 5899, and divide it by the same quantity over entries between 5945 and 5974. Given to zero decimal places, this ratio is 6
